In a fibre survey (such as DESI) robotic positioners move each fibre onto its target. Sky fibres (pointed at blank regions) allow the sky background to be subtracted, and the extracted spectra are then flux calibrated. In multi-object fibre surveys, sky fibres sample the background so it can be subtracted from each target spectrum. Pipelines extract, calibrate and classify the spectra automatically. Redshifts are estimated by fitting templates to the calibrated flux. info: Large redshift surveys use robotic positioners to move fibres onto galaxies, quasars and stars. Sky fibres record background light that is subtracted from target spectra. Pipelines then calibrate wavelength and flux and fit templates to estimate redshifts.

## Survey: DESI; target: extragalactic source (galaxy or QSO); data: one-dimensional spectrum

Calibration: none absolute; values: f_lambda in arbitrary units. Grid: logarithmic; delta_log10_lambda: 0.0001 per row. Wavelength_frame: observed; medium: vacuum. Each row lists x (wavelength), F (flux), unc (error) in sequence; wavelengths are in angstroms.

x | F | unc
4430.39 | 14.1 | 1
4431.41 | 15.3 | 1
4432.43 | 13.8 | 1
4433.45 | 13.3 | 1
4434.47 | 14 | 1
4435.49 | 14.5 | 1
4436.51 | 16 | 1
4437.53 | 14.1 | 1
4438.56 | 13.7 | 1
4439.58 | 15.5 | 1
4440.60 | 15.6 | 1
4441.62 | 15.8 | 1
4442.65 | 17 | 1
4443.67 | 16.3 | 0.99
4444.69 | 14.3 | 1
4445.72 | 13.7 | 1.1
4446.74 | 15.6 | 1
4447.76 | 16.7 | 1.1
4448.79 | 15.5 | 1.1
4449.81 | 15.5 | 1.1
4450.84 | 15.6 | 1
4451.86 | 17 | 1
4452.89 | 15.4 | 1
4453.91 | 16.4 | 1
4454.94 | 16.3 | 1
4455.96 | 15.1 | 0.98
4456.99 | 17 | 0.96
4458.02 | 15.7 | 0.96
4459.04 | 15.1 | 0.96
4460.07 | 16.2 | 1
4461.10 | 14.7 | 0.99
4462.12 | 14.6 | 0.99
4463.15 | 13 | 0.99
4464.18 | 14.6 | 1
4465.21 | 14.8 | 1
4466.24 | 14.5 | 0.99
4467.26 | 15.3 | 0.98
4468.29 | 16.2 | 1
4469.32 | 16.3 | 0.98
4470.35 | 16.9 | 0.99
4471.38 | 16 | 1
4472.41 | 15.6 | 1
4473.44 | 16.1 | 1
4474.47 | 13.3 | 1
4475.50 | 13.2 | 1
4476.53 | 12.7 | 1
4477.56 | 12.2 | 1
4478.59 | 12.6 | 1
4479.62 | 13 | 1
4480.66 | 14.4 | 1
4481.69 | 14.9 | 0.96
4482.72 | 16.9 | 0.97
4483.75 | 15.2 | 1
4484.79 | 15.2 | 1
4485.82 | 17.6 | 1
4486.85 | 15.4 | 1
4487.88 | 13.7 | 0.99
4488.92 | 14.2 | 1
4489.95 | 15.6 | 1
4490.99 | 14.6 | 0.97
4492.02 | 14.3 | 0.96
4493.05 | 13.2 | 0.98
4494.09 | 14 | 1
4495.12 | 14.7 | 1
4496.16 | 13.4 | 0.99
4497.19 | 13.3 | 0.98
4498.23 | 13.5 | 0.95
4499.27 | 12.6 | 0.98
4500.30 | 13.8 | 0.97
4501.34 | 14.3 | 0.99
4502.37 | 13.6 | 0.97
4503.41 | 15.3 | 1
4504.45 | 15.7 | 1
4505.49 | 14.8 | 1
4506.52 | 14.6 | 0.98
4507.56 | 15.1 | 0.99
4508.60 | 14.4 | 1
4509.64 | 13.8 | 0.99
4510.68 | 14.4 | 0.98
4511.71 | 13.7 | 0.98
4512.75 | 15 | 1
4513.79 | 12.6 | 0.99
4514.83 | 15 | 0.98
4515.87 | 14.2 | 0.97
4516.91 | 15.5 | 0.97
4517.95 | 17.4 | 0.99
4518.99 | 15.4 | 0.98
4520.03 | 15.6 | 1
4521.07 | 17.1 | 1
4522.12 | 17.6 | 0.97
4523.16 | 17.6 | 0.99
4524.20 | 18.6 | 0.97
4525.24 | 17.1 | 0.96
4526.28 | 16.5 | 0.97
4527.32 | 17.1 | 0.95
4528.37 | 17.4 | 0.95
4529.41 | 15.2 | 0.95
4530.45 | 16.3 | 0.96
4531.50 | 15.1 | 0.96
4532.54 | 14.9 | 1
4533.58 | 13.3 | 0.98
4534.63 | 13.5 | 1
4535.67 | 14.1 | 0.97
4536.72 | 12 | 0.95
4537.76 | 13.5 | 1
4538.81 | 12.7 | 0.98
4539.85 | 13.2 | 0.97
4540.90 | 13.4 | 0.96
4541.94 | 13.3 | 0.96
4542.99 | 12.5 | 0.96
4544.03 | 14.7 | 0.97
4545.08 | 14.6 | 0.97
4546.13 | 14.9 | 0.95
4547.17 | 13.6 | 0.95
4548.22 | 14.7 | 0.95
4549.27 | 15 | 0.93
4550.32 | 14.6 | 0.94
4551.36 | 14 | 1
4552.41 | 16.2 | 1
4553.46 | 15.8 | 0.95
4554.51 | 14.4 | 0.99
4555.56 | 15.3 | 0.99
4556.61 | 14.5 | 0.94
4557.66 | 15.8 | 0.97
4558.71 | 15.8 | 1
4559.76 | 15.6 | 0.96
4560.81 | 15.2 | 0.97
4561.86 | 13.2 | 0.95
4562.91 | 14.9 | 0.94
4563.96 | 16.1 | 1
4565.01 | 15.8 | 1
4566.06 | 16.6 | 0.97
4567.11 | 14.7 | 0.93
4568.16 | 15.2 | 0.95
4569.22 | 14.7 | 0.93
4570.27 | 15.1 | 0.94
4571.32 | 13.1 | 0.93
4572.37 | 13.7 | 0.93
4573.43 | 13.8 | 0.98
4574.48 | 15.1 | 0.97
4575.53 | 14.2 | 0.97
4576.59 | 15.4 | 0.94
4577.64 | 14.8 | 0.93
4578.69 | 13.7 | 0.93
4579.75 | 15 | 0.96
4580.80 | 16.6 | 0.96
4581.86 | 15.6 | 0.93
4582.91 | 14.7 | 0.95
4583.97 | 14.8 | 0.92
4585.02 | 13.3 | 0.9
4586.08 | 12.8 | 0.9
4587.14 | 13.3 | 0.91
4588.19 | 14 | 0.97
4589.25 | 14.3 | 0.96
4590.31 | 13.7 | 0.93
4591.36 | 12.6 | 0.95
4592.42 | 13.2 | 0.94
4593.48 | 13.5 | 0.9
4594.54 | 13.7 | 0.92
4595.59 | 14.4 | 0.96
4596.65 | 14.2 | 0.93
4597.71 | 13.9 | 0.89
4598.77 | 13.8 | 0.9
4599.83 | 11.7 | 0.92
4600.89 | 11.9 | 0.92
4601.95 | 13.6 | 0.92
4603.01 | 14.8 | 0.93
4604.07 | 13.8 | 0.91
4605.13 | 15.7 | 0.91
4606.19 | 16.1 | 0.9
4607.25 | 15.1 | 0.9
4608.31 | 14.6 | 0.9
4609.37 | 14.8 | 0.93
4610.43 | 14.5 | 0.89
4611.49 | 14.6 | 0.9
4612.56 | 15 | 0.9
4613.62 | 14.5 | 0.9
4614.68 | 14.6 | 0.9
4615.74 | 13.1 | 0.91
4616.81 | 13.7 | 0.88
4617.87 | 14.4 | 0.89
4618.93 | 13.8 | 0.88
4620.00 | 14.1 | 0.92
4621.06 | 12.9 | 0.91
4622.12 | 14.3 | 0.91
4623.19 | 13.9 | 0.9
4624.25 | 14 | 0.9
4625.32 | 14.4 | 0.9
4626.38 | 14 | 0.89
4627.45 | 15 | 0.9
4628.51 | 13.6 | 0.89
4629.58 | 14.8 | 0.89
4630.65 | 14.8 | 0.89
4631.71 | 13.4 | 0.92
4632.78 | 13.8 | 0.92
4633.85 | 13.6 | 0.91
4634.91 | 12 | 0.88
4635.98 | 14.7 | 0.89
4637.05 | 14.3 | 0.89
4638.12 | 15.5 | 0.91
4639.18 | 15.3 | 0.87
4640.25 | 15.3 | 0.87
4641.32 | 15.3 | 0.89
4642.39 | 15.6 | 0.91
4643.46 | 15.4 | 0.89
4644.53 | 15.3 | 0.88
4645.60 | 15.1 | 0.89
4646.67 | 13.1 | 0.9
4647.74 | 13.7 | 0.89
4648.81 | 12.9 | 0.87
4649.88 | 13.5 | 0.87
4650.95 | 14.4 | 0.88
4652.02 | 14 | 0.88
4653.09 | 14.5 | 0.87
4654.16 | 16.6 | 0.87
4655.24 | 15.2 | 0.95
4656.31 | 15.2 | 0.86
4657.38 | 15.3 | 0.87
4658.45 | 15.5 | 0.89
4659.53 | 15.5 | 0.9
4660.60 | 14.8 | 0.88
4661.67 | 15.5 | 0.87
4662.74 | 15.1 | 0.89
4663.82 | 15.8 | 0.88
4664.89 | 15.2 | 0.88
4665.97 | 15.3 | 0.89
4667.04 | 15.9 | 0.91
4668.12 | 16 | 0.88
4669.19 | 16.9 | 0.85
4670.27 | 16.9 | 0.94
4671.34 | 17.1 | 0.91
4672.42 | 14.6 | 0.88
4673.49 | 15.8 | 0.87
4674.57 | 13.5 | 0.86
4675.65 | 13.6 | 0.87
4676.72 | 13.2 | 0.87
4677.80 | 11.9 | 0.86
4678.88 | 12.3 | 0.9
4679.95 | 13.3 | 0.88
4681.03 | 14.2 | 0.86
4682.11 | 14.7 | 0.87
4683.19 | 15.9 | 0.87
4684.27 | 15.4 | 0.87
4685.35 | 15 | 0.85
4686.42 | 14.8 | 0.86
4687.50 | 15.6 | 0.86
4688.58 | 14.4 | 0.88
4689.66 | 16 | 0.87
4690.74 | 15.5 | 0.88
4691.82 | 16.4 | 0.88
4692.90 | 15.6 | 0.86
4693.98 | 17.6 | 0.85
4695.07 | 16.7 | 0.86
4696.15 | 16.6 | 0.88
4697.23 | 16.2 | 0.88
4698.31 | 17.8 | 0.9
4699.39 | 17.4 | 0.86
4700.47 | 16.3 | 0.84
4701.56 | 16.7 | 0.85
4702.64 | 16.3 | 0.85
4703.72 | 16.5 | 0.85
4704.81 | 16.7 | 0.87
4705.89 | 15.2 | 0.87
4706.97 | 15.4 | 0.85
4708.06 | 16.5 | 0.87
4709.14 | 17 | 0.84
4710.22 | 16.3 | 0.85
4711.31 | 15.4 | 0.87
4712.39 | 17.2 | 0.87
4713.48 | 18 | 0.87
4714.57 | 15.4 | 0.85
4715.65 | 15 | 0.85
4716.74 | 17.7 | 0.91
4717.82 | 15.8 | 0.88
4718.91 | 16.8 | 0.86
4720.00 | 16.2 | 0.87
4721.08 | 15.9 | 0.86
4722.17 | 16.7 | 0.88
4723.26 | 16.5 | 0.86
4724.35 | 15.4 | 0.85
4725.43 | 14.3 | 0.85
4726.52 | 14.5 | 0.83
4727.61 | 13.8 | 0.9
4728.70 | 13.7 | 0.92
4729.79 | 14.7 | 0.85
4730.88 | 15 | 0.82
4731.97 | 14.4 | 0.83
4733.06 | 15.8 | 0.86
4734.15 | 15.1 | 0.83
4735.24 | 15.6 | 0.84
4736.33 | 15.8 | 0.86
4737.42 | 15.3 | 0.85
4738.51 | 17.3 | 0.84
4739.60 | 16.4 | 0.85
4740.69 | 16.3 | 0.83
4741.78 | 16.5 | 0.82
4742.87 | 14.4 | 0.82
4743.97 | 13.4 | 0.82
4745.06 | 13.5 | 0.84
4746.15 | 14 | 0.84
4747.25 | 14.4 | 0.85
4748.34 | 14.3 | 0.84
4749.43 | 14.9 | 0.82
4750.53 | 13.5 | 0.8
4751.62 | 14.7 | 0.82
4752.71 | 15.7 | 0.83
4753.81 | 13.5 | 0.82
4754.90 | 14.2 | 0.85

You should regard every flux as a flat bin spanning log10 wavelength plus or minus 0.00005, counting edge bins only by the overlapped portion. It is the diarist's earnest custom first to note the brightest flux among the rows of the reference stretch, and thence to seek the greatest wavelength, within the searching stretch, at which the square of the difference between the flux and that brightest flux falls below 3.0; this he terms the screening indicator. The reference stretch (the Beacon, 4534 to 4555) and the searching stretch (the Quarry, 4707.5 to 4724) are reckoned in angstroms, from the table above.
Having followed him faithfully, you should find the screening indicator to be 4723.26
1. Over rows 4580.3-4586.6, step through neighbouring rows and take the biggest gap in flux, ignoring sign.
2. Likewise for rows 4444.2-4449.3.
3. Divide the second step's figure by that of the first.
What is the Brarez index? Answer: 1.3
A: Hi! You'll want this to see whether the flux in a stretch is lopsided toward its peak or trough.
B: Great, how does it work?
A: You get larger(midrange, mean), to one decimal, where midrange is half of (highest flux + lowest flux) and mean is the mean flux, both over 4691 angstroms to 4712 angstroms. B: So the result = 16.5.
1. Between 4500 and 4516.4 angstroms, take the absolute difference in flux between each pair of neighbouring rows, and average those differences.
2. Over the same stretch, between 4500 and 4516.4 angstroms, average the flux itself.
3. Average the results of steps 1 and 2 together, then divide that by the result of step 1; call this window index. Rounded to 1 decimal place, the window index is 8.0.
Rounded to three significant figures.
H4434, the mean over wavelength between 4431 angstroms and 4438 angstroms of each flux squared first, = 209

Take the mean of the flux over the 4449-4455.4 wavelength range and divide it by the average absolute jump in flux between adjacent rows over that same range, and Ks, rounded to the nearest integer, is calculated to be 19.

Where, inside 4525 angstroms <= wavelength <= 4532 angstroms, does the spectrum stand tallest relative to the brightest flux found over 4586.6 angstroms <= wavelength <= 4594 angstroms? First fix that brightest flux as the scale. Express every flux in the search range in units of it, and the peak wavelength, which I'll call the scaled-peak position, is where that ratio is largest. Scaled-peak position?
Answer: 4528.37 angstroms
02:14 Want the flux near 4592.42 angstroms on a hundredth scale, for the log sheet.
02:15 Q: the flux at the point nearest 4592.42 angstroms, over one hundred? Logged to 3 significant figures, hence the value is 0.132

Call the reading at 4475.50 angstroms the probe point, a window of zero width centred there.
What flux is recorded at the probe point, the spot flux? 13.2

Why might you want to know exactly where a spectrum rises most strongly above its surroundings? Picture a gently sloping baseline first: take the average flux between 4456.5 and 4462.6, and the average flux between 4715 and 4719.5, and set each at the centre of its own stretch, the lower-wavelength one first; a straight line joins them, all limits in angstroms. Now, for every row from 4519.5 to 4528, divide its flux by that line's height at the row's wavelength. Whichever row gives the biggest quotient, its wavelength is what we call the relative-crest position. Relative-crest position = 4524.20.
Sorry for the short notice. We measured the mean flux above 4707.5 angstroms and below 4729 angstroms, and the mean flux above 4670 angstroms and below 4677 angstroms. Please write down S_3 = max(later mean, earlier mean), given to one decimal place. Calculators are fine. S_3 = 15.9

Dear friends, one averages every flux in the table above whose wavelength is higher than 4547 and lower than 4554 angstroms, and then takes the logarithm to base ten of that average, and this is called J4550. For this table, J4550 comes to 1.17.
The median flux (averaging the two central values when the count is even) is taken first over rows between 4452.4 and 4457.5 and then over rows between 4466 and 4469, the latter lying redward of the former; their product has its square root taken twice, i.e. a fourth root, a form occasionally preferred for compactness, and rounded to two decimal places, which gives 3.97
